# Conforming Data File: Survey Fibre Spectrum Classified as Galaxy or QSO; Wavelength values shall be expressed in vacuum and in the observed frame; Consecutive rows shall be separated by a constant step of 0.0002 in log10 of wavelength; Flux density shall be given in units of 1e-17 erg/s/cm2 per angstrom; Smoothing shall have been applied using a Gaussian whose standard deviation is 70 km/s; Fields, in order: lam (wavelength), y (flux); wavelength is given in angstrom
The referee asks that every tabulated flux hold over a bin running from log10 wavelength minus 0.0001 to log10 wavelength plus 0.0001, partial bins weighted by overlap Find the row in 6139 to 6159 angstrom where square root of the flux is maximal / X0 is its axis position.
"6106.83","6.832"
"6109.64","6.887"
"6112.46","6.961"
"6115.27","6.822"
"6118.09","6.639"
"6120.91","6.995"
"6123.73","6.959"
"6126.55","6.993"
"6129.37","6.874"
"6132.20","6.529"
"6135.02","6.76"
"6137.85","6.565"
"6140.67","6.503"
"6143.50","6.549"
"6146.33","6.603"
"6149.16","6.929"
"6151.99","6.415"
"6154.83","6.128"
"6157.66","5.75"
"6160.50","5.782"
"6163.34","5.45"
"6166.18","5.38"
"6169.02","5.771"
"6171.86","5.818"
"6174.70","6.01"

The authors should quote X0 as 6149.16 angstrom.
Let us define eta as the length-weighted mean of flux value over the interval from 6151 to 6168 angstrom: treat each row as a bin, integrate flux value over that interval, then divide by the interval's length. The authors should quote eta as 5.8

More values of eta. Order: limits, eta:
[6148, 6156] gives 6.5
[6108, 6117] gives 6.9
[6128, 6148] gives 6.6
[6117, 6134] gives 6.8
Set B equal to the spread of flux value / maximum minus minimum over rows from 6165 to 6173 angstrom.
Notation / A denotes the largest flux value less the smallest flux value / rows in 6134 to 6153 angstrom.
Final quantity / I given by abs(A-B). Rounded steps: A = 0.51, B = 0.44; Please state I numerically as 0.08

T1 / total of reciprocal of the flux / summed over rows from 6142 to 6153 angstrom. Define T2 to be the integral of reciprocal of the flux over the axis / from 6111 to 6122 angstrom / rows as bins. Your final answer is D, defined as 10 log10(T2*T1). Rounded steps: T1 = 0.60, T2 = 1.6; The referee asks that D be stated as -0.1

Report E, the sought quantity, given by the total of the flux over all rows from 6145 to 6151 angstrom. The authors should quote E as 13.5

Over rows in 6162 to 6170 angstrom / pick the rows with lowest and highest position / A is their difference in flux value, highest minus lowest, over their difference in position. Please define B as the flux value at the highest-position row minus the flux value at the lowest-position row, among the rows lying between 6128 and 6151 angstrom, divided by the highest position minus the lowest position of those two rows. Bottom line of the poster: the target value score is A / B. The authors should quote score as 20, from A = 0.06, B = 0.00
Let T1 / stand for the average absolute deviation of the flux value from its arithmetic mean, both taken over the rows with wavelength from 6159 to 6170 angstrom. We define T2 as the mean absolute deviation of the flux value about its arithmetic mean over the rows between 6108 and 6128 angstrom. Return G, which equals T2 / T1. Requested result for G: 0.53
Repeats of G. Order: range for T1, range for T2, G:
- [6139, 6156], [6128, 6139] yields 0.78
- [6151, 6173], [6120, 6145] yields 0.81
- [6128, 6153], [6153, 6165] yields 1.22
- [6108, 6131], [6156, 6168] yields 2.05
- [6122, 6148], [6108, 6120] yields 0.57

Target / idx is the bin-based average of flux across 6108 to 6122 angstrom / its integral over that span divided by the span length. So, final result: 6.9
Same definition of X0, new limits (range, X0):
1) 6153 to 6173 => 6154.83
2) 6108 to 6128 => 6120.91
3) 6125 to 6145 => 6126.55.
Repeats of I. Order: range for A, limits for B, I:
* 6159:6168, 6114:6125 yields 0.05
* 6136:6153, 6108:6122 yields 0.16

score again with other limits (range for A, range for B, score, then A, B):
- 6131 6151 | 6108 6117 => -2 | 0.02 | -0.01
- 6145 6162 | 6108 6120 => 2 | -0.06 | -0.03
